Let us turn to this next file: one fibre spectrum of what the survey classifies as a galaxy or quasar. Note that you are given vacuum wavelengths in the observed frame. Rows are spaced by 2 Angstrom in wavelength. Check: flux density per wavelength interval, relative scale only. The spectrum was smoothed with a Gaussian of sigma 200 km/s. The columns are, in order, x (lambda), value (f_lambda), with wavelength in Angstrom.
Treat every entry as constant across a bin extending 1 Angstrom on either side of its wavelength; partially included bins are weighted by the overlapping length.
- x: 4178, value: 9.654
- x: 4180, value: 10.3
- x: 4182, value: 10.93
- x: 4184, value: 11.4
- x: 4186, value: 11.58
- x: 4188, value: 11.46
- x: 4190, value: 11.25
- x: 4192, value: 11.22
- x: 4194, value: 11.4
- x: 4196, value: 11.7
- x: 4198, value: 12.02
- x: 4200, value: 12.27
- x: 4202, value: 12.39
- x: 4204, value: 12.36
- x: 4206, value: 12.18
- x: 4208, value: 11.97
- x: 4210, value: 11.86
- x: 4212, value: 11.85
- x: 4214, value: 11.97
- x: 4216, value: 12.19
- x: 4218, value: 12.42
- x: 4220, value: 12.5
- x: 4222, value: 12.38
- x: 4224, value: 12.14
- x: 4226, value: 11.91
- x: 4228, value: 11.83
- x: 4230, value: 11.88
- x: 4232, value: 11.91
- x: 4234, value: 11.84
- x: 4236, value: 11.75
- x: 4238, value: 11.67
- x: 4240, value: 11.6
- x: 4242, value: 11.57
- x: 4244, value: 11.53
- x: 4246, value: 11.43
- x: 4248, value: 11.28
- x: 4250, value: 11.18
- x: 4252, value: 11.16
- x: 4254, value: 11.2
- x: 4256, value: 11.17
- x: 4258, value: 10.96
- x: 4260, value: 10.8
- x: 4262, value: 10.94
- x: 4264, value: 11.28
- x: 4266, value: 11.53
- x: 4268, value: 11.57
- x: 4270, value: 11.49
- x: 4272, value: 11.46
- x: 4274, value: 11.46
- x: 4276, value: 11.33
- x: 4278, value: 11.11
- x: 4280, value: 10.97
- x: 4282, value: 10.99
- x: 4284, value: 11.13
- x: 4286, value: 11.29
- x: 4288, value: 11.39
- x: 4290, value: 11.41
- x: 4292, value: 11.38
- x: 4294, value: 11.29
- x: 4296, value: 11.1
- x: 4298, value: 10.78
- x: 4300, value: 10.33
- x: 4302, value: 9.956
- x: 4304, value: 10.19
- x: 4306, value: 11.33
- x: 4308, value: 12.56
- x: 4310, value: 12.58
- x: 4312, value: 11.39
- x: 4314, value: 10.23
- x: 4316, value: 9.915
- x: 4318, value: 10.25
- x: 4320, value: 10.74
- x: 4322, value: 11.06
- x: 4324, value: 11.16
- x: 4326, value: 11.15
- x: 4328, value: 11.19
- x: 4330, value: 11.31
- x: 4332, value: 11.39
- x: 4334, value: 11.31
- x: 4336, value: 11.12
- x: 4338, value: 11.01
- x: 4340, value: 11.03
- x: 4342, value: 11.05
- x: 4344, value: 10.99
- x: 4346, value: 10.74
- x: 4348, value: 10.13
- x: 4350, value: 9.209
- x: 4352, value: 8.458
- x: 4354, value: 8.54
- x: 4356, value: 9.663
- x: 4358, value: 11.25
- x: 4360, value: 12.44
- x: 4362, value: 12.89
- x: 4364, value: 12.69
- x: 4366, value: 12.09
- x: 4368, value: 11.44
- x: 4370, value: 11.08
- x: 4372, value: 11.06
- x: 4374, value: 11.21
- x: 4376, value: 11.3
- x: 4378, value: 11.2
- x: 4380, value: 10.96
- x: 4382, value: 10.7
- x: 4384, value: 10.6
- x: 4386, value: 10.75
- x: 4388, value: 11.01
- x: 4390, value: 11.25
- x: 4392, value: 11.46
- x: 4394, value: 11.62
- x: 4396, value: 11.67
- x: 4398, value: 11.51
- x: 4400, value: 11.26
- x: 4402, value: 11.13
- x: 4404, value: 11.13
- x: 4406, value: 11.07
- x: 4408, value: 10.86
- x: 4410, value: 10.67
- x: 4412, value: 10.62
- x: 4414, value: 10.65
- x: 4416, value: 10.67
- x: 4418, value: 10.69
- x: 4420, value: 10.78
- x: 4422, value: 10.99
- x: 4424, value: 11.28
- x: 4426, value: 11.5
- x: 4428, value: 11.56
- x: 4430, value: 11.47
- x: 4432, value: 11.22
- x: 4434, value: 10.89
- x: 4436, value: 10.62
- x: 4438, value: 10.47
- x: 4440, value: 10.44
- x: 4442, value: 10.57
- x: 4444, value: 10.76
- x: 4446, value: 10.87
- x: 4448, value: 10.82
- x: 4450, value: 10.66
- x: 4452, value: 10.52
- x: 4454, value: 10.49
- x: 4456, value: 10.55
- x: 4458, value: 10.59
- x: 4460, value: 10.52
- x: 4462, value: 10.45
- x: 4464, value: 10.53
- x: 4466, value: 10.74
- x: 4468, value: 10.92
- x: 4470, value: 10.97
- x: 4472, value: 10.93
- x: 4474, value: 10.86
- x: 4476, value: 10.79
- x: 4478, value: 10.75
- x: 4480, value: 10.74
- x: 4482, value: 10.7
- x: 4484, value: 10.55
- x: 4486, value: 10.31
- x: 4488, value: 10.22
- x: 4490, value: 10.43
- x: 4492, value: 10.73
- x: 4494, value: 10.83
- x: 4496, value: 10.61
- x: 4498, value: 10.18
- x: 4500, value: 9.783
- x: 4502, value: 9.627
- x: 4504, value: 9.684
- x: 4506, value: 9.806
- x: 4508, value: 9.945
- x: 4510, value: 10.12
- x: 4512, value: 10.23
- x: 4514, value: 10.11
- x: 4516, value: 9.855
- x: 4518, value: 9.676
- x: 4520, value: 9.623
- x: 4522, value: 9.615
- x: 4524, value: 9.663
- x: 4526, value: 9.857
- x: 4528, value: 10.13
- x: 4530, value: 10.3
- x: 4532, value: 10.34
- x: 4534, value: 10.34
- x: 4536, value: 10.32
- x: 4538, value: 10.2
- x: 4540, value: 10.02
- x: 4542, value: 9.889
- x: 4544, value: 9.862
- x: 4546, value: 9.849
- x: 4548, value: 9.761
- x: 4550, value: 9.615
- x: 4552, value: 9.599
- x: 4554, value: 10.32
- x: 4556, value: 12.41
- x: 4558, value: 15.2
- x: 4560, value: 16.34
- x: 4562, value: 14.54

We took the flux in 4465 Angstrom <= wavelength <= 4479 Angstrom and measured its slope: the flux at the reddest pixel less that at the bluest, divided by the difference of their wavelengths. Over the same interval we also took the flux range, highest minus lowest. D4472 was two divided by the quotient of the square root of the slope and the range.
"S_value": 16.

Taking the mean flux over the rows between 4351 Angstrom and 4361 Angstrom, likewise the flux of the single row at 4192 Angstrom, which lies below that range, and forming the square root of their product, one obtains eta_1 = 10.6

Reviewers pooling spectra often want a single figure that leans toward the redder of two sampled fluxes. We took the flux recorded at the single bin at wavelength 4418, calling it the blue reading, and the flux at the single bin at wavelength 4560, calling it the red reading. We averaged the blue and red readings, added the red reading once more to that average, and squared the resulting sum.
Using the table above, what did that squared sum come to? 891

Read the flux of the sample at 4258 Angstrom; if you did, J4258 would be 10.96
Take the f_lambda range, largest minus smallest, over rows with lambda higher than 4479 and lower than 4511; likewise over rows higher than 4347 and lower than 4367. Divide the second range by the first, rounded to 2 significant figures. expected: 3.7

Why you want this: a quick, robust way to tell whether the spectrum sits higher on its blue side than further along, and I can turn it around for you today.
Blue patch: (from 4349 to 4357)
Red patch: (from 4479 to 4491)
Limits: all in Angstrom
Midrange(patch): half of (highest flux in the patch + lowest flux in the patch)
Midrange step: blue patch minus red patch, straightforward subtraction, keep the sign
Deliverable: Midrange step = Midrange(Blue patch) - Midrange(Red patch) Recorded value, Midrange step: -1.4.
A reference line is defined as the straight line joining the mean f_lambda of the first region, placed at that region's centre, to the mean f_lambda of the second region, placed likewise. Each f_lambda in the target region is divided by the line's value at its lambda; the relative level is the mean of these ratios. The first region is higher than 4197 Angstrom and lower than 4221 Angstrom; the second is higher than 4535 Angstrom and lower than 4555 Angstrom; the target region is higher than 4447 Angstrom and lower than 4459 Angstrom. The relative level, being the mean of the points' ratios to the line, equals 1.01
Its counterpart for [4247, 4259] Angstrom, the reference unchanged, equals 0.94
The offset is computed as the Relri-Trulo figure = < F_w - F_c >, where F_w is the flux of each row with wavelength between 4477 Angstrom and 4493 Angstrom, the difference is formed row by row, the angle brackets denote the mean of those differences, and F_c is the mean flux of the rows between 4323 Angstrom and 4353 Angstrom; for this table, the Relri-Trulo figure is -0.2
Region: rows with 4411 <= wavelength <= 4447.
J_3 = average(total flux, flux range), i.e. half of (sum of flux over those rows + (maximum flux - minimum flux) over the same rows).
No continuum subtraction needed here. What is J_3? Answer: 99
